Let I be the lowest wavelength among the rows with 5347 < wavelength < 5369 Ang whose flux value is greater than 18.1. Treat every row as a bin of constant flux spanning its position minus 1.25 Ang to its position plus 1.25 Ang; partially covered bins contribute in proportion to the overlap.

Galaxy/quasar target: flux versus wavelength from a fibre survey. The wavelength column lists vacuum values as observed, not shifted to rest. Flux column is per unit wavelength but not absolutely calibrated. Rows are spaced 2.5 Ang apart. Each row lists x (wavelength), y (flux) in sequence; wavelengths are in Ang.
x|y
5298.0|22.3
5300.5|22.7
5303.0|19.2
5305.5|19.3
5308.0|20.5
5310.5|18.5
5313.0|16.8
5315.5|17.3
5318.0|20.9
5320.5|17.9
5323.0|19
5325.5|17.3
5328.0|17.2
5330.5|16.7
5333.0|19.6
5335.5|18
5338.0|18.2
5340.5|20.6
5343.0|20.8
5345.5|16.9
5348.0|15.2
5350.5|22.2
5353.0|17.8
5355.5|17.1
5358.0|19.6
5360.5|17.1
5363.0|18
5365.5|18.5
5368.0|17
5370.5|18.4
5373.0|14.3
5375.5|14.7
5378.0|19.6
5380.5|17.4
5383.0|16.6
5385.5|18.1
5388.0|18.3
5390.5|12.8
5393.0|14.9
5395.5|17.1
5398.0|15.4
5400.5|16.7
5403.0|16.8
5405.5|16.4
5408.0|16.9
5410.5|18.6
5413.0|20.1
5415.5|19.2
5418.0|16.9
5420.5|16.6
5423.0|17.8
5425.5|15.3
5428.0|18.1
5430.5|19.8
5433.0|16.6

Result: 5350.5 Ang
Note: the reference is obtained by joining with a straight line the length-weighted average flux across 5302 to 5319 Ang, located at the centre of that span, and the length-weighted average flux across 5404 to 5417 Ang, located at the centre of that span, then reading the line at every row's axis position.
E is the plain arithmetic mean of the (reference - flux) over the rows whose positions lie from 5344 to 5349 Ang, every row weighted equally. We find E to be 2.6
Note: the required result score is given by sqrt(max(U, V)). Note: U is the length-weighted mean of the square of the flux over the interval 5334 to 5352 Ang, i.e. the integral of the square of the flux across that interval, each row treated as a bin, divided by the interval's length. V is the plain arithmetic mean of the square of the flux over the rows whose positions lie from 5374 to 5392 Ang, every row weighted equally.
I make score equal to 19.0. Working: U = 360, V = 286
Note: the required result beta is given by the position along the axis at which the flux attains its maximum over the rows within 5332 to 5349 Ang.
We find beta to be 5343.0 Ang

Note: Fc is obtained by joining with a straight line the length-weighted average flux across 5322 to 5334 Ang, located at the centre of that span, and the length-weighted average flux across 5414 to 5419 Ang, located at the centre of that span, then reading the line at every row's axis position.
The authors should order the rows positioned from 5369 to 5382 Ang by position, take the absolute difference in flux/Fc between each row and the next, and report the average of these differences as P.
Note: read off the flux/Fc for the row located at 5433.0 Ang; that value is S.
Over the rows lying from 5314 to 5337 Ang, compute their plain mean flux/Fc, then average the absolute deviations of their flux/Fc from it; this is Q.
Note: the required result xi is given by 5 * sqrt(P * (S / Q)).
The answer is 7.8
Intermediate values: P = 0.161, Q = 0.061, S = 0.91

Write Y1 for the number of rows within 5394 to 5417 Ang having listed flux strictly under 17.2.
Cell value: 6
